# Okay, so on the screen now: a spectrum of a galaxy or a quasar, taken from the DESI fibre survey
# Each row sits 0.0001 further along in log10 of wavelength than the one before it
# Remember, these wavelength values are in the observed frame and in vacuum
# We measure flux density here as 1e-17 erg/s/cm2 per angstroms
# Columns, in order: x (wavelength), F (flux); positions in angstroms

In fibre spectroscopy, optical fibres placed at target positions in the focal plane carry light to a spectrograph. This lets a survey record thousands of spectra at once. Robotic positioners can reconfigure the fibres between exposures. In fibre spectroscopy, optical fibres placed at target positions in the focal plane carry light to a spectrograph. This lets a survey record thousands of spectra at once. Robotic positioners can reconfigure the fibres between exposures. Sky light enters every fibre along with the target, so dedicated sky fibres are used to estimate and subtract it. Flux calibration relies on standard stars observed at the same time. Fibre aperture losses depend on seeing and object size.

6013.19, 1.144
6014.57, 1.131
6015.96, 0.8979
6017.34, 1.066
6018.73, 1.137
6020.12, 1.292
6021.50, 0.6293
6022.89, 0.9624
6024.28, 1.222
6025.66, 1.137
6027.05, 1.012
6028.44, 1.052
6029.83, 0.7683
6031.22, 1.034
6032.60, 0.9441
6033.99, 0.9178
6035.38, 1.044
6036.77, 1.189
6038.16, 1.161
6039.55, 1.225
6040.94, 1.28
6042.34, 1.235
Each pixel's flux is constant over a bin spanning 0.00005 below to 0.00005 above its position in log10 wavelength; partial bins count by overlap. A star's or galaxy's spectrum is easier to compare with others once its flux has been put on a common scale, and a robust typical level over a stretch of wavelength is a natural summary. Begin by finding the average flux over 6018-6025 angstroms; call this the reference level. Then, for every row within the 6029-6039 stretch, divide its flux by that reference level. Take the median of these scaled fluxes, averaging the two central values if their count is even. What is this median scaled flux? 0.99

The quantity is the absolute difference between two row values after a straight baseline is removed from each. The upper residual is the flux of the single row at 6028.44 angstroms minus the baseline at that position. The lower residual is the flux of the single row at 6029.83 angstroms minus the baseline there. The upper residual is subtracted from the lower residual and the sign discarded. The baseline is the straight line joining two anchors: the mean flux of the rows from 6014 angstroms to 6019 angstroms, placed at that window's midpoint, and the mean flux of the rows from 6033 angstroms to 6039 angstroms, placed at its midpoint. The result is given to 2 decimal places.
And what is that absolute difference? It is 0.29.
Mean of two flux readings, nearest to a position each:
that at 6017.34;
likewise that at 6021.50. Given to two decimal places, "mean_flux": 0.85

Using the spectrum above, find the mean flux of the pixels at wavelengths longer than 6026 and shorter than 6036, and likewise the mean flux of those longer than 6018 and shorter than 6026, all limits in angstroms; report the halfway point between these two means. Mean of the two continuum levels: 1.02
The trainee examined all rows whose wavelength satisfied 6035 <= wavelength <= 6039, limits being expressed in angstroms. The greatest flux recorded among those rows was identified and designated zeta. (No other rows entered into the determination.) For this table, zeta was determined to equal 1.189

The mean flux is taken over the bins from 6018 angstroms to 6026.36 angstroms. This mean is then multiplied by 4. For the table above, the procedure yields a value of 4.3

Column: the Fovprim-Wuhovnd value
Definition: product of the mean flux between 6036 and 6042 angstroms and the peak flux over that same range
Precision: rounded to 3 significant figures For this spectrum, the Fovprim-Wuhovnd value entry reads 1.55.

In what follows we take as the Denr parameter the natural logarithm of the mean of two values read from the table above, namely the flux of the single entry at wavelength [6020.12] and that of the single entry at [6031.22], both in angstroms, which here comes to 0.15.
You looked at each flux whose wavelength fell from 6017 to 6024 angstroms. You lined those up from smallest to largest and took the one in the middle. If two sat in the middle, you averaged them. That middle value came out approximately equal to 1.07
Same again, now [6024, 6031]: 1.05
